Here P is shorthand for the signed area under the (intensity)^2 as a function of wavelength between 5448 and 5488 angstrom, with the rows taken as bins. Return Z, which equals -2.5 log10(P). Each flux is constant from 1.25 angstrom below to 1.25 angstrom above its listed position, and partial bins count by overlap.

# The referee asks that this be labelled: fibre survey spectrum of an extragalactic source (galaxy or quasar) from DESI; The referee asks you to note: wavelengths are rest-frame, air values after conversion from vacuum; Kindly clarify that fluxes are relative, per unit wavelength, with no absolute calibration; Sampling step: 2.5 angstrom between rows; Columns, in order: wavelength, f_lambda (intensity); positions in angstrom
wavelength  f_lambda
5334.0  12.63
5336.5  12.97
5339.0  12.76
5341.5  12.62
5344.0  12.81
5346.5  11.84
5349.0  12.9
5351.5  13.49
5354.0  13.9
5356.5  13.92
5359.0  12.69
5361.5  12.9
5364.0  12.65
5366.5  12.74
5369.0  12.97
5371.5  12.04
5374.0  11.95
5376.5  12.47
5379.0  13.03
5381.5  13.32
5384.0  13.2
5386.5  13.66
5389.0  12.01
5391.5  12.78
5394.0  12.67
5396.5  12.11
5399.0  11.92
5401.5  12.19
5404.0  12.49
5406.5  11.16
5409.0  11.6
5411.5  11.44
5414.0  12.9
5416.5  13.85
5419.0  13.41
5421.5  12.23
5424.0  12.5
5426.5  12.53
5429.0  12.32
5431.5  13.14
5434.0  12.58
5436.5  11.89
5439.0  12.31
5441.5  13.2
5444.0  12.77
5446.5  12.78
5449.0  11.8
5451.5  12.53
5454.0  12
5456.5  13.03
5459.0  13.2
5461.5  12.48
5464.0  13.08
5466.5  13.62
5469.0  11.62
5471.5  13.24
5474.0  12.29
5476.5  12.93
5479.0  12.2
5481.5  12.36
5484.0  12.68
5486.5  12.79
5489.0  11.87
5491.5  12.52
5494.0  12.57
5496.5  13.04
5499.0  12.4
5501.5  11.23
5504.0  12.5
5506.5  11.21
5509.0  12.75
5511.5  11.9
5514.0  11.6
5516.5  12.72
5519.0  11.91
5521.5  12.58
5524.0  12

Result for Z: -9.51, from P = 6378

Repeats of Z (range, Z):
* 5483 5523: -9.45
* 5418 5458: -9.50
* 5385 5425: -9.48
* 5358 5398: -9.52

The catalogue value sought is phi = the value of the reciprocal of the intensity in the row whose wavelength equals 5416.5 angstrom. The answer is 0.0722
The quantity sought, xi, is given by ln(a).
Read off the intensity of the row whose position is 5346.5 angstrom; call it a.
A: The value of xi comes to 2.47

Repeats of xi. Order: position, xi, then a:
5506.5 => 2.42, 11.21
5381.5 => 2.59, 13.32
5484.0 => 2.54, 12.68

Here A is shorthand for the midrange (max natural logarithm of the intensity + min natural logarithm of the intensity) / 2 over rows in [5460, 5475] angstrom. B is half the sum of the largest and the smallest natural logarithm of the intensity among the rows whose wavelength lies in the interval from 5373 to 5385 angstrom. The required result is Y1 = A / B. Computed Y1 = 1.00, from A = 2.53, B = 2.53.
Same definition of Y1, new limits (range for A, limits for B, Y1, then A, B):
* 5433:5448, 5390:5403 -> 1.01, 2.53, 2.51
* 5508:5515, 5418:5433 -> 0.98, 2.50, 2.55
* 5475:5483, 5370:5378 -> 1.01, 2.53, 2.50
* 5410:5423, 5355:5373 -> 0.99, 2.53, 2.56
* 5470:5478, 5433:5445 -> 1.01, 2.55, 2.53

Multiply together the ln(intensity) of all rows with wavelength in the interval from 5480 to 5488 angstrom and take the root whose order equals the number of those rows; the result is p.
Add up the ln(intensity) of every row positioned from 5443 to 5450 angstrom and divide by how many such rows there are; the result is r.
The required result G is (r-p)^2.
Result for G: 0.0002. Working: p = 2.53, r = 2.52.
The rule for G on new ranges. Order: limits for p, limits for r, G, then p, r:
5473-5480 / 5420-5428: 0.0000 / 2.52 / 2.52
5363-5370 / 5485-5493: 0.0010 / 2.55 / 2.52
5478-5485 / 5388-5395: 0.0000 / 2.52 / 2.52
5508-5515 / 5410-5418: 0.0025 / 2.49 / 2.54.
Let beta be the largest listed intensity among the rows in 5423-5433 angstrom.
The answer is 13.14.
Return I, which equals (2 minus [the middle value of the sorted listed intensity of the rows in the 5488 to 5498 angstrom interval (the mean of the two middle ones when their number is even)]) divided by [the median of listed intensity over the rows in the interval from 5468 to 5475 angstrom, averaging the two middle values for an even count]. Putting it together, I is -0.86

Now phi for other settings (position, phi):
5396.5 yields 0.0826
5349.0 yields 0.0775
